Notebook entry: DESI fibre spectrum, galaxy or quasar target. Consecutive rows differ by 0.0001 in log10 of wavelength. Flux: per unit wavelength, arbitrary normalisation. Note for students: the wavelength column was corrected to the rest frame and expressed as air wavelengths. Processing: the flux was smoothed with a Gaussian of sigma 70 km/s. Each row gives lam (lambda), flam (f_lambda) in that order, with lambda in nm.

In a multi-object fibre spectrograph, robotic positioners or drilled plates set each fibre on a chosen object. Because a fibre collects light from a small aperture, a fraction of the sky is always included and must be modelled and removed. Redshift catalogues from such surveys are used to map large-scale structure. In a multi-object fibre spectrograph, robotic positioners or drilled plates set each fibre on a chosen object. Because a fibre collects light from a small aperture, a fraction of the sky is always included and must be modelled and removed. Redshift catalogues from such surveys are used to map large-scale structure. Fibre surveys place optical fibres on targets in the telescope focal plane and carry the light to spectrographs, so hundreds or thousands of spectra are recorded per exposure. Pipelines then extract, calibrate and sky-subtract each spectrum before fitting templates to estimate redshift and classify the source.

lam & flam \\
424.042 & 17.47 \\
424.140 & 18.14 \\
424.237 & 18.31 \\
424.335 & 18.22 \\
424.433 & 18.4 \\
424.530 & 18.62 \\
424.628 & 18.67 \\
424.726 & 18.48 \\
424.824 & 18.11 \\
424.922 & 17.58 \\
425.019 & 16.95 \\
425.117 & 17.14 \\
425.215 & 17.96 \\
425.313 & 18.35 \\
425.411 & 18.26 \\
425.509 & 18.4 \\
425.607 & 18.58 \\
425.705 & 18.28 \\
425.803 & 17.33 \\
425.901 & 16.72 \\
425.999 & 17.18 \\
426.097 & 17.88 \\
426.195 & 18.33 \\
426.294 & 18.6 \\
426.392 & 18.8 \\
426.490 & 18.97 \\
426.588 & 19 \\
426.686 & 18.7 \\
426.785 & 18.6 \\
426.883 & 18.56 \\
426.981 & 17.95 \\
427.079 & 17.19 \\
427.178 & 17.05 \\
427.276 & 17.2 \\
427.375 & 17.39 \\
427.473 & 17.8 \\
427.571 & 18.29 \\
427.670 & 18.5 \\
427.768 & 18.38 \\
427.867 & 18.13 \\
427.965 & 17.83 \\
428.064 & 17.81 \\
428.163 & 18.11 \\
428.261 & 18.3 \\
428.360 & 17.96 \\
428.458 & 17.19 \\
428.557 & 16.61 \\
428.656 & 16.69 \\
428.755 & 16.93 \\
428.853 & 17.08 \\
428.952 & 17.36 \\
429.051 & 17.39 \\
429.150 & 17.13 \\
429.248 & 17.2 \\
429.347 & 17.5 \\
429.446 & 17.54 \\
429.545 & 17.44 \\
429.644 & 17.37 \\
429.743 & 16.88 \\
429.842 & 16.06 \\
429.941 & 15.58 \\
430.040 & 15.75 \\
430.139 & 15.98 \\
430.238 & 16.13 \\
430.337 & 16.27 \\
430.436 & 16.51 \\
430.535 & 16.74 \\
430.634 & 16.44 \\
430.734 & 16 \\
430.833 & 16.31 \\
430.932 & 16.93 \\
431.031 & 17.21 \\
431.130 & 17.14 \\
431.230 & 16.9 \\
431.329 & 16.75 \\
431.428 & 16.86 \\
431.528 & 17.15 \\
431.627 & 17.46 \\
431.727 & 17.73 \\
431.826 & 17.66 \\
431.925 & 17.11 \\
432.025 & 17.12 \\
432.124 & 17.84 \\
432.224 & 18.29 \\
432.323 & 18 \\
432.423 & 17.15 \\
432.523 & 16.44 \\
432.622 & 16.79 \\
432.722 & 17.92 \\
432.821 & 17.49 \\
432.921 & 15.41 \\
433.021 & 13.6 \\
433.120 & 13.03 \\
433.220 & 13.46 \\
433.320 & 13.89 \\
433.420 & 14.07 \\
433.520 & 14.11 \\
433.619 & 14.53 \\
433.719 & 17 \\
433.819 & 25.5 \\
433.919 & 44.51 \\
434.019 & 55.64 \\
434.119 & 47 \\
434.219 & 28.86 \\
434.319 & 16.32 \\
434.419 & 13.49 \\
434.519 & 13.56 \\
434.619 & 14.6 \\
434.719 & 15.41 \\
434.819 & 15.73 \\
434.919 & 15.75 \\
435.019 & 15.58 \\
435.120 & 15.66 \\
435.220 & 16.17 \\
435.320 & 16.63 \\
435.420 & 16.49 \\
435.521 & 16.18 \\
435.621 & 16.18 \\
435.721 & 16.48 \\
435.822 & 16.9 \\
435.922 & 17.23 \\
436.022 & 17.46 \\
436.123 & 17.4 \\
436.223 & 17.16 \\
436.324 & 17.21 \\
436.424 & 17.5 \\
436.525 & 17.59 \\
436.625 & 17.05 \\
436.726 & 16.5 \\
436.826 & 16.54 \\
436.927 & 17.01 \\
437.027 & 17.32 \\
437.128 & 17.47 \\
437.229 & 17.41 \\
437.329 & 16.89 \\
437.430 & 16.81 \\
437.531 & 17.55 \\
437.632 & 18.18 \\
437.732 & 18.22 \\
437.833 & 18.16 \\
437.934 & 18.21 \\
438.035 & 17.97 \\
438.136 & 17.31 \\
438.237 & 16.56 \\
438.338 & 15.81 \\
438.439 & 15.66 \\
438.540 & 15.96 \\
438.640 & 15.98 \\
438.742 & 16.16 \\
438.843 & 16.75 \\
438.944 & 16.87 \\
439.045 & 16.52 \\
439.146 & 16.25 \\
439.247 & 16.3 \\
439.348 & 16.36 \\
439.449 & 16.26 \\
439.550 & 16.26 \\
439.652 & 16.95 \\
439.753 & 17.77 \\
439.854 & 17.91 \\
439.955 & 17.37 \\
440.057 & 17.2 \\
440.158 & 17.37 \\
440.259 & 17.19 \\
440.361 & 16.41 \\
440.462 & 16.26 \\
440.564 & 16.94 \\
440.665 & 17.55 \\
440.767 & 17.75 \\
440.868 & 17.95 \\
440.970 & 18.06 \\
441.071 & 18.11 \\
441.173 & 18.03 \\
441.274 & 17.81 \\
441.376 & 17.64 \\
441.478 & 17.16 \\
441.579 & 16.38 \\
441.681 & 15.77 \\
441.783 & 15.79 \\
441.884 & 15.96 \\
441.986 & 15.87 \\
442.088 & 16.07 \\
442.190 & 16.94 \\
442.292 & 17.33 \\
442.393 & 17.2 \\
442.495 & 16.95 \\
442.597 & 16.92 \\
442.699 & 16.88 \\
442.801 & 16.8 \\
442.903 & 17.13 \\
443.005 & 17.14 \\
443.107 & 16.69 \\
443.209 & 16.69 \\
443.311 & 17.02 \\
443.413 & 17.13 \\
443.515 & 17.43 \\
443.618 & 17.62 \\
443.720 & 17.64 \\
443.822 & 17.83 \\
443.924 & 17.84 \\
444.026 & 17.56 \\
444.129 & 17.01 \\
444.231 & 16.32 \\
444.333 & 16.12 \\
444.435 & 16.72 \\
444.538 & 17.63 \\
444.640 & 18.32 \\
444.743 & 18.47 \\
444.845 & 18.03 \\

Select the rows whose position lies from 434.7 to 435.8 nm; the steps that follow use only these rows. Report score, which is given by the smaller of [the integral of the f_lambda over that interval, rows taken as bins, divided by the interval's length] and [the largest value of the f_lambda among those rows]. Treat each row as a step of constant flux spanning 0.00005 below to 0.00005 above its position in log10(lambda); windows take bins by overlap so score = 16.1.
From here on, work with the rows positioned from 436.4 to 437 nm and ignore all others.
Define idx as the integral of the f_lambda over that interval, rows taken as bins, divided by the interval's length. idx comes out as 17.0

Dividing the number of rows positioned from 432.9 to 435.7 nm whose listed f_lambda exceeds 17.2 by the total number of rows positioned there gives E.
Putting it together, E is 0.18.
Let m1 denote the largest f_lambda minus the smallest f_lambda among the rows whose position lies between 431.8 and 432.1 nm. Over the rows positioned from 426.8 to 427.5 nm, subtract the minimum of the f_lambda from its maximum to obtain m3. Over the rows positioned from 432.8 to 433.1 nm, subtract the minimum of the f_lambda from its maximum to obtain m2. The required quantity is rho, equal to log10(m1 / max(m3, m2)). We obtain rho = -0.85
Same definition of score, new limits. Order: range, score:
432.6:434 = 18.8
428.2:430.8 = 16.9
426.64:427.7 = 17.9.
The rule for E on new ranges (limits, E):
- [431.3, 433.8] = 0.32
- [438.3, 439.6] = 0.00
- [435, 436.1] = 0.18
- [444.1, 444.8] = 0.43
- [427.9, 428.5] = 0.83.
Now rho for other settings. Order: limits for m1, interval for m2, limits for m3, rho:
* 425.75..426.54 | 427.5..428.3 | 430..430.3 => 0.51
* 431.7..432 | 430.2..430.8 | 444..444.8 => -0.58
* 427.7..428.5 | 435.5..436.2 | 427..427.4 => -0.03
